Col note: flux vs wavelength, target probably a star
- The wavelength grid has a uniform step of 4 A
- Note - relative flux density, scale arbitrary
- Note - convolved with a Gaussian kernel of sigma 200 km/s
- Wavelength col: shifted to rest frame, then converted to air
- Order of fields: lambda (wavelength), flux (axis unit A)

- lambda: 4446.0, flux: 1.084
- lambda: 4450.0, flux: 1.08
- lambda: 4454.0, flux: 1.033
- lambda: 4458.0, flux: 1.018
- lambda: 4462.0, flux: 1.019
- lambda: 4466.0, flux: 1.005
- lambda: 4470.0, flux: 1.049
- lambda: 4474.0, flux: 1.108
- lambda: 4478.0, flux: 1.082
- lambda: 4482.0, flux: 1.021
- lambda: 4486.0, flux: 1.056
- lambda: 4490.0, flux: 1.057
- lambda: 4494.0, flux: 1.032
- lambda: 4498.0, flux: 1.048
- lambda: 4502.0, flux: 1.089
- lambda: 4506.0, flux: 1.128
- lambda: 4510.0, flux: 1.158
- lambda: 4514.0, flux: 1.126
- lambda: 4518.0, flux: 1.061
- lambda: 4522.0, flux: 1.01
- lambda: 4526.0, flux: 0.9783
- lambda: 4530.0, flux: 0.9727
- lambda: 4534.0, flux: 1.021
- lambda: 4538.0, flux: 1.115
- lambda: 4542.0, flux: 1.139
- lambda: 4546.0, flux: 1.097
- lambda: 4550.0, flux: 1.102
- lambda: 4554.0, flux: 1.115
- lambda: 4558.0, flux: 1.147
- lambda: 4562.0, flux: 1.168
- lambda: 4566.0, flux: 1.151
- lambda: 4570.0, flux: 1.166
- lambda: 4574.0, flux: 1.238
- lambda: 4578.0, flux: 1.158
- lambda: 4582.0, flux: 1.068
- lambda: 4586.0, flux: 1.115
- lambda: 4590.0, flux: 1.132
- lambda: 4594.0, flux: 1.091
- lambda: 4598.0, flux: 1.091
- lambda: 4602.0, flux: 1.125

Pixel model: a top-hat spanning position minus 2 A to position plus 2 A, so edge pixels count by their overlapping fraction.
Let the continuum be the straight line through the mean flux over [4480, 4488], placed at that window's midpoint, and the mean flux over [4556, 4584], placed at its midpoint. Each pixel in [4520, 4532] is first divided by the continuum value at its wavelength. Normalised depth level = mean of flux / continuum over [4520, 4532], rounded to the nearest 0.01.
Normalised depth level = 0.90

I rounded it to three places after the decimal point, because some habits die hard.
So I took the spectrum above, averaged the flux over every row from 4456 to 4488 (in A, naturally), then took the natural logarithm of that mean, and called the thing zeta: 0.044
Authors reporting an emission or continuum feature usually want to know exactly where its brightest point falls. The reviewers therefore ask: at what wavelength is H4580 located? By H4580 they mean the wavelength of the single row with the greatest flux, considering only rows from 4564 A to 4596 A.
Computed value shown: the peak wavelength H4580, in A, 4574.0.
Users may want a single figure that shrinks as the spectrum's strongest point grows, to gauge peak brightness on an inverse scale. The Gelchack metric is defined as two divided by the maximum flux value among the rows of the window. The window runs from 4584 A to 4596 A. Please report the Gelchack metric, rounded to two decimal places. 1.77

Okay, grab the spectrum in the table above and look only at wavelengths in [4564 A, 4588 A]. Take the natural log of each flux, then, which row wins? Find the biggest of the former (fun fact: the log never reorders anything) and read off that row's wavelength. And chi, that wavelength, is 4574.0 A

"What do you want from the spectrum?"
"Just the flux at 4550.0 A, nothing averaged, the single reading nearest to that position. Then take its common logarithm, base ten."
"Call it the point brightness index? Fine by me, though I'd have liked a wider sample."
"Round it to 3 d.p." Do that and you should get 0.042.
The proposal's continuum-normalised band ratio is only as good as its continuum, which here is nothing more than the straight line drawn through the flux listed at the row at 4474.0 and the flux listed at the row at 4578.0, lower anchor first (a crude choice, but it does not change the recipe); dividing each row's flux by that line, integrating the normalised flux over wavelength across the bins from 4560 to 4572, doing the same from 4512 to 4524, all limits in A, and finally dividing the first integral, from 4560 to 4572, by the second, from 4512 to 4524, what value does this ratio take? 1.068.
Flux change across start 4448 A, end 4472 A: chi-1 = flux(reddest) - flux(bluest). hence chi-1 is -0.03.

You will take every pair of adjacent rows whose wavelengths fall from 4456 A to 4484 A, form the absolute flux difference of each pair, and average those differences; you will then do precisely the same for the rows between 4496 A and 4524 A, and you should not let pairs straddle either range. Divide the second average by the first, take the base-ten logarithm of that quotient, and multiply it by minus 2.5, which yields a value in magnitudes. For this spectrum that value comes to -0.25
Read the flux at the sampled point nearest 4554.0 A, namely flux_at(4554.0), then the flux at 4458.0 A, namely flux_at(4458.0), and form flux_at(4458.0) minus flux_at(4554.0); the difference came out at -0.10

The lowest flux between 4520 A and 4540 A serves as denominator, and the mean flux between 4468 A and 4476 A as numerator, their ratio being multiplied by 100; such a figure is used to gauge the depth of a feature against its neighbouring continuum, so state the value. 111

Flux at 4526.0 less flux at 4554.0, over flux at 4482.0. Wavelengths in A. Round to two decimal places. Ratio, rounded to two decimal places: -0.13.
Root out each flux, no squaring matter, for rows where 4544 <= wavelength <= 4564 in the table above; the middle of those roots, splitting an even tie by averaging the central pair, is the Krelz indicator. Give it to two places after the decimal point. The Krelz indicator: 1.06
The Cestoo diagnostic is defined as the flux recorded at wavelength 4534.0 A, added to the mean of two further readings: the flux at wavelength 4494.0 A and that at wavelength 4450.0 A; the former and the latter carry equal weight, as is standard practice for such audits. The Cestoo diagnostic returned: 2.08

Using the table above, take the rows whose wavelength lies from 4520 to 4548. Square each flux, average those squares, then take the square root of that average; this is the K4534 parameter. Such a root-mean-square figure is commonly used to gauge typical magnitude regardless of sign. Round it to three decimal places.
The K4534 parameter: 1.049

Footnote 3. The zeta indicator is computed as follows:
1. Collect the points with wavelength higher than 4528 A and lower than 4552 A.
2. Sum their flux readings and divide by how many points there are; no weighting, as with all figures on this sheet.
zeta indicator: 1.07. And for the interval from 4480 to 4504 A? 1.05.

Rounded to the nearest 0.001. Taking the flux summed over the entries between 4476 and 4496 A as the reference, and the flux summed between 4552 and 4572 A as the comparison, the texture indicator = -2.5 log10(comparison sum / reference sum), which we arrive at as -0.099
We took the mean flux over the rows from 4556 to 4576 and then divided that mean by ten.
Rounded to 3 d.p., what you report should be 0.117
